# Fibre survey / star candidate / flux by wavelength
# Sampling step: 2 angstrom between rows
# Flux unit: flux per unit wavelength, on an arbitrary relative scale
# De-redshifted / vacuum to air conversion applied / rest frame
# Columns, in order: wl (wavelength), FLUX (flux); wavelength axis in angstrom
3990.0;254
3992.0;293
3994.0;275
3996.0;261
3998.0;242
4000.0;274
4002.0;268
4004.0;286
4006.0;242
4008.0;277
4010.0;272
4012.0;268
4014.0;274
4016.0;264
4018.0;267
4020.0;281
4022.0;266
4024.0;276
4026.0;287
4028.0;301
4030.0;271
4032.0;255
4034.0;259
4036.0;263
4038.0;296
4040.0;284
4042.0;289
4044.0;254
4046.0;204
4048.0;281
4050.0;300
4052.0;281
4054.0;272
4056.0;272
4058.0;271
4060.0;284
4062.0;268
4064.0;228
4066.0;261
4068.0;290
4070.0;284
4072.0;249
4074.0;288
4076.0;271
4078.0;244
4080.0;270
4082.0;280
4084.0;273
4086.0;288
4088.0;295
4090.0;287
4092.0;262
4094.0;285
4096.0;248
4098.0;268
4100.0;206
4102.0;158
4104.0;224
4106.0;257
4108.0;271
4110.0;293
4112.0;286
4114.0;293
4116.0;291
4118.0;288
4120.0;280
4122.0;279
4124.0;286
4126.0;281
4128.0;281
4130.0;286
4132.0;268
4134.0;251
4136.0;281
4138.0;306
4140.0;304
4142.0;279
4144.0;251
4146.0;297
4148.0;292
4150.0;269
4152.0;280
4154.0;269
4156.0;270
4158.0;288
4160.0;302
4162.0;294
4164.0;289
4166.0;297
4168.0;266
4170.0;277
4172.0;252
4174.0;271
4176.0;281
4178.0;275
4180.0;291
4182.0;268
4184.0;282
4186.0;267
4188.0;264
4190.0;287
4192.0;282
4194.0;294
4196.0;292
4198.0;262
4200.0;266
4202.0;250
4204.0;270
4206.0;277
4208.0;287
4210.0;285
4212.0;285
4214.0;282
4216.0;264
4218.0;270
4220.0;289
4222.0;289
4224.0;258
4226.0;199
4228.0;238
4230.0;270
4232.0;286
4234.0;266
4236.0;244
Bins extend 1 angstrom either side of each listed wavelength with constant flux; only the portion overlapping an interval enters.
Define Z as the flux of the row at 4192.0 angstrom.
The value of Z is 282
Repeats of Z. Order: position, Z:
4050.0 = 300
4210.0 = 285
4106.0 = 257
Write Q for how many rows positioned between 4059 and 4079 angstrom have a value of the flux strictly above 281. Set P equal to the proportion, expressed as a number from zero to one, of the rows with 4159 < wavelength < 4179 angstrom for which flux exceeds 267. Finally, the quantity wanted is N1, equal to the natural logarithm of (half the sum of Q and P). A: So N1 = 0.88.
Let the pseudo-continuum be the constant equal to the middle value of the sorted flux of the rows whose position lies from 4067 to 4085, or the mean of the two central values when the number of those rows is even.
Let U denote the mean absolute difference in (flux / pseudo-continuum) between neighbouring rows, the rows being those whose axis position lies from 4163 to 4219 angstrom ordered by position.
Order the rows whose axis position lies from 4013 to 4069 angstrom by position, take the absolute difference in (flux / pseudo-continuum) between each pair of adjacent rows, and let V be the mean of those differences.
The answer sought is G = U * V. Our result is 0.0033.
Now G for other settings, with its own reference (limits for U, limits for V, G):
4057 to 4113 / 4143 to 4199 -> 0.0050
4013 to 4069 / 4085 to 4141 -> 0.0048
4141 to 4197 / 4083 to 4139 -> 0.0037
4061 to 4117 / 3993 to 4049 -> 0.0064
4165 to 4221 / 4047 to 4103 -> 0.0038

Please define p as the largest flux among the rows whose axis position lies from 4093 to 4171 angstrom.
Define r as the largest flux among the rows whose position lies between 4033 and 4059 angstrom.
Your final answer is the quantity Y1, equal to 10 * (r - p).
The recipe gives -60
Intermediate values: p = 306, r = 300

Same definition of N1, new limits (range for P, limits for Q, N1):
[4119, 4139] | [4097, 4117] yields 0.90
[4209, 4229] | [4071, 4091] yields 0.83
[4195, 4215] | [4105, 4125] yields 1.21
